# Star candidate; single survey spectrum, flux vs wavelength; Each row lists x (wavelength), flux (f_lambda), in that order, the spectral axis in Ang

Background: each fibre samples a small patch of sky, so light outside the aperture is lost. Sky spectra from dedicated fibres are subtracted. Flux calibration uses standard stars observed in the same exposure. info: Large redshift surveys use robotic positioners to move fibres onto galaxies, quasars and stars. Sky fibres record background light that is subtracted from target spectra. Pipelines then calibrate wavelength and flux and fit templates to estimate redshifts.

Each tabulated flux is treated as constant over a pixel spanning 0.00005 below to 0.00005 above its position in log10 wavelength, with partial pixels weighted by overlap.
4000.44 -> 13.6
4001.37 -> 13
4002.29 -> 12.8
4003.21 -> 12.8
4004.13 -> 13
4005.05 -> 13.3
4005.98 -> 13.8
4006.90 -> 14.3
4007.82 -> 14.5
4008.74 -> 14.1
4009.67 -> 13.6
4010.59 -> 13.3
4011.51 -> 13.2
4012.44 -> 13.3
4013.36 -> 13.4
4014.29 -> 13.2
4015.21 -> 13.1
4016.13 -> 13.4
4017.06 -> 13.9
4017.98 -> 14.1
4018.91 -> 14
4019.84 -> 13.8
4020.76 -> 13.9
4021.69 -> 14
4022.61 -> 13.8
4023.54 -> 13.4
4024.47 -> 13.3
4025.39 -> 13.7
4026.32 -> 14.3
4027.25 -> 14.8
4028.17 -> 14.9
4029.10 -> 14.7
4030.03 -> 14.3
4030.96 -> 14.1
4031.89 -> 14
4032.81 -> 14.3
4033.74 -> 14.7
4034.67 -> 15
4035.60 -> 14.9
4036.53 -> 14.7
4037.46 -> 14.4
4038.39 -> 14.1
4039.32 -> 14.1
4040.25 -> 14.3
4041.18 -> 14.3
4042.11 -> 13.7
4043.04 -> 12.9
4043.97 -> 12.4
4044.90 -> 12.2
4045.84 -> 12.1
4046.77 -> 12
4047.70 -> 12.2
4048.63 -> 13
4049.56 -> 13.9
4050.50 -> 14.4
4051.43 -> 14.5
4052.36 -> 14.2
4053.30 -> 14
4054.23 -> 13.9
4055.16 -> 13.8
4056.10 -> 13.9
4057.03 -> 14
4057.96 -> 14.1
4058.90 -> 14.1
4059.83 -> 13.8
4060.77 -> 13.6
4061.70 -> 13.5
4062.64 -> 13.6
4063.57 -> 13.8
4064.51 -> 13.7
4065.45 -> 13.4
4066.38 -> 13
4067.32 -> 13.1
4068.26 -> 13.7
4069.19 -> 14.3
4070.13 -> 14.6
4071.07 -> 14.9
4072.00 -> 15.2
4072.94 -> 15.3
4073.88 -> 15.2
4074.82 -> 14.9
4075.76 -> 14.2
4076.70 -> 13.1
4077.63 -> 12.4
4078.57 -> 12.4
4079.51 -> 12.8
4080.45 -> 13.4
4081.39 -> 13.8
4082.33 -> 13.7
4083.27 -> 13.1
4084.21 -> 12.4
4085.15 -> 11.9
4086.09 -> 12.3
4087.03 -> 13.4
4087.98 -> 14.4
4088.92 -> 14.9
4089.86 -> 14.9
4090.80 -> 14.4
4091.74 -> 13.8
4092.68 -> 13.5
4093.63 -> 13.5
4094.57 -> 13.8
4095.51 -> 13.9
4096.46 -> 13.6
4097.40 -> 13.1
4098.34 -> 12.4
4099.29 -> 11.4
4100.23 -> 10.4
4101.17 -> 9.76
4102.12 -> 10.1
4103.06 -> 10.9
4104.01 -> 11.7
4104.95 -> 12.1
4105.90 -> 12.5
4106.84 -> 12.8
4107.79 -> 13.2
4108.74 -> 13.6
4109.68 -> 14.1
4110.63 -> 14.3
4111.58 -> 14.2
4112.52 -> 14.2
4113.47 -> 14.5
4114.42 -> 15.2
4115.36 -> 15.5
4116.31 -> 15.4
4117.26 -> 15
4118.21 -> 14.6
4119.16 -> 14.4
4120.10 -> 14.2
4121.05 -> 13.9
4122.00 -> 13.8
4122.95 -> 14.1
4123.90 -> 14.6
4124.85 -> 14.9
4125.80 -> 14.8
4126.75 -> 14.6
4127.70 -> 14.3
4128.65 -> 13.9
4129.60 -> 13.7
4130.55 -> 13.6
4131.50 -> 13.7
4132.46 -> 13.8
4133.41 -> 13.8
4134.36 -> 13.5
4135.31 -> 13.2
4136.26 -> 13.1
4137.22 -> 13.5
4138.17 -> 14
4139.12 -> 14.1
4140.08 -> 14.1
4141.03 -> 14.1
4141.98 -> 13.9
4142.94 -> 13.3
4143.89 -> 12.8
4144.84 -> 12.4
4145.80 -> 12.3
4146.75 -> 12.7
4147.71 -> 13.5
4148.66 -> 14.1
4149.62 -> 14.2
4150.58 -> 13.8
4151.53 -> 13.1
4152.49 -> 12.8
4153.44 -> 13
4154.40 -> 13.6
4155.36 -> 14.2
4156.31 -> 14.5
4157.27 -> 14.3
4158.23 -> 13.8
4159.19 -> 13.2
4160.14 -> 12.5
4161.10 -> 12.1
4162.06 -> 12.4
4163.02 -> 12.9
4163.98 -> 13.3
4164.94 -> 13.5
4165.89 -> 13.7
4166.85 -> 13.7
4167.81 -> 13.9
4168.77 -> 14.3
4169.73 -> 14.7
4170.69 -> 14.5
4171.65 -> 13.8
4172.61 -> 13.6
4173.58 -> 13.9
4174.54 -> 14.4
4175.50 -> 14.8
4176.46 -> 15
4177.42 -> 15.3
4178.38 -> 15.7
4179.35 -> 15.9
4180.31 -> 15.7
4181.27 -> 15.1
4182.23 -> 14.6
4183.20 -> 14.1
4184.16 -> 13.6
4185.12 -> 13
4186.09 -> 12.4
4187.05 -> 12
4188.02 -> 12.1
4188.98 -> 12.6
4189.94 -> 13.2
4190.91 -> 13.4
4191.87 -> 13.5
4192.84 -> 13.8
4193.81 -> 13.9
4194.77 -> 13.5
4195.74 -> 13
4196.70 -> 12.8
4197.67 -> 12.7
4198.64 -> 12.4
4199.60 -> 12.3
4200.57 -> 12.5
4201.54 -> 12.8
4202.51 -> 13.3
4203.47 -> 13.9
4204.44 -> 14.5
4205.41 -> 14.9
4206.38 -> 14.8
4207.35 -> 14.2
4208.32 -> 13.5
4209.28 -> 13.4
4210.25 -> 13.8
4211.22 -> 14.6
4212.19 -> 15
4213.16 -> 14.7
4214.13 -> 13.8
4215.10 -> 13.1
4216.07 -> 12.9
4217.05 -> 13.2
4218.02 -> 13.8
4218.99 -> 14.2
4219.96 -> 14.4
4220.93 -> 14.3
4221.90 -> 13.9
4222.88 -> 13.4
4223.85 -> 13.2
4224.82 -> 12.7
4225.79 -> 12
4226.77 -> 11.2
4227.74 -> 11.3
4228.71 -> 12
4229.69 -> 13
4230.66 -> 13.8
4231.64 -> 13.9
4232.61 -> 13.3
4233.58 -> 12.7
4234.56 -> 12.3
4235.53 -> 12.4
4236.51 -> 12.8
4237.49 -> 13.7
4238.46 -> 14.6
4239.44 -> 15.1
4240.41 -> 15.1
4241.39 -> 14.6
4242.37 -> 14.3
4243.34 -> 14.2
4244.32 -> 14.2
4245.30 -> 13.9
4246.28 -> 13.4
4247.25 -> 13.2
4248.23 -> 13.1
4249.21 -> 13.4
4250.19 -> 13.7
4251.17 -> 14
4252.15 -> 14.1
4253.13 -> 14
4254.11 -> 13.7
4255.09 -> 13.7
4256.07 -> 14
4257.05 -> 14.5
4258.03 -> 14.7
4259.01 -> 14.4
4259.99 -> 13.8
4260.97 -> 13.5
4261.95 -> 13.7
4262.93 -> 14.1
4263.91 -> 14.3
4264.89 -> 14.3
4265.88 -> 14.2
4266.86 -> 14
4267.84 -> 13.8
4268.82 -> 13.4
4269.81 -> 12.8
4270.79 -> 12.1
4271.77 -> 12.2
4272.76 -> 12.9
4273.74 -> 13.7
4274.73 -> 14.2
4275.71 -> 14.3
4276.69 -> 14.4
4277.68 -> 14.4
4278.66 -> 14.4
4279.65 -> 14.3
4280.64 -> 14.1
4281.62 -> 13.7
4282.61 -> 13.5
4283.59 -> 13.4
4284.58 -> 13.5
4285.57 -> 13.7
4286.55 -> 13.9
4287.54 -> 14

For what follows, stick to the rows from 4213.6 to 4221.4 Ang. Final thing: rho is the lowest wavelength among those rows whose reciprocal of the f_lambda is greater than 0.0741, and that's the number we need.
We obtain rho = 4215.10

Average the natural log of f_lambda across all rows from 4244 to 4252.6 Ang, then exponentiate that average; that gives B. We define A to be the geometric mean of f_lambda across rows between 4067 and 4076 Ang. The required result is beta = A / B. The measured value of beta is 1.06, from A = 14.52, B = 13.66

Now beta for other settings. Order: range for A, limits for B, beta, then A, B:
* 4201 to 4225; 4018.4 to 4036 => 0.97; 13.84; 14.20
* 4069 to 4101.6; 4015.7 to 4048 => 0.97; 13.39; 13.82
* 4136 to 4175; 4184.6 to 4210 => 1.02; 13.53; 13.22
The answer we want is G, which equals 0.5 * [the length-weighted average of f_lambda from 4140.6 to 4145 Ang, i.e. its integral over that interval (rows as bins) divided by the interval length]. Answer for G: 6.69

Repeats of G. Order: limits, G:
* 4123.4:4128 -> 7.32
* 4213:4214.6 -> 7.08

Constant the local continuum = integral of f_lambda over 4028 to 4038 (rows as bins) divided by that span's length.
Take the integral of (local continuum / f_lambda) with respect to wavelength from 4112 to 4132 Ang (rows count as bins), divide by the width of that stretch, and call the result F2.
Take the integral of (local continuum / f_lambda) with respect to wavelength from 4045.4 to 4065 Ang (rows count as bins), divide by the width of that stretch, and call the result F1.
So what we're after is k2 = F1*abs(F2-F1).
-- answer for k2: 0.06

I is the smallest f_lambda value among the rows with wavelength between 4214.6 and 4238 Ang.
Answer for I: 11.2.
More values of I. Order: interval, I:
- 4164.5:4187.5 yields 12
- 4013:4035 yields 13.1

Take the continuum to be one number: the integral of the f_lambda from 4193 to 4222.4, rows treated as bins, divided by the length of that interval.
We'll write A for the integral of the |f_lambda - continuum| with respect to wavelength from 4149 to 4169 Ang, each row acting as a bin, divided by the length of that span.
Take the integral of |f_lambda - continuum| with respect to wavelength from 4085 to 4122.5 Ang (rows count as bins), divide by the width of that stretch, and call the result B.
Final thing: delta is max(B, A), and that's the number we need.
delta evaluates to 1.09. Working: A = 0.55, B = 1.09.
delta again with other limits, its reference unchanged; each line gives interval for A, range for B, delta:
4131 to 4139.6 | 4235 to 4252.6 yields 0.62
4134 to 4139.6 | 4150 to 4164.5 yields 0.67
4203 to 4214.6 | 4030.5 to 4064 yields 0.66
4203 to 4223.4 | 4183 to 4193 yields 0.73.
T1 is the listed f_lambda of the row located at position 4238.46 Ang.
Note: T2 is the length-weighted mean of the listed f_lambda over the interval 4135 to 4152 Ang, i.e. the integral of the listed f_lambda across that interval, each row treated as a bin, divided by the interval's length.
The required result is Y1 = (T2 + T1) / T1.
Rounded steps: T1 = 14.6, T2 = 13.46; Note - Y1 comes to 1.92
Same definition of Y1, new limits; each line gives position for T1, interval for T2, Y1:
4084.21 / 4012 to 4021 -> 2.10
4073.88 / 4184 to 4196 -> 1.86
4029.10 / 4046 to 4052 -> 1.90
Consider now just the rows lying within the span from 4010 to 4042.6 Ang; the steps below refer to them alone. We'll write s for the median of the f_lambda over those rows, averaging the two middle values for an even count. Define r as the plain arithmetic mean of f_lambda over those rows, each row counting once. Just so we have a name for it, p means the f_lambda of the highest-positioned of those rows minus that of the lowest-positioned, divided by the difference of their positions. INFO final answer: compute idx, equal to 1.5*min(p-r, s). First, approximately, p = 0.01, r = 14.0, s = 14.0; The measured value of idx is -21.0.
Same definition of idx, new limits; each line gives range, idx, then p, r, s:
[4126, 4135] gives -21.0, -0.14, 13.9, 13.8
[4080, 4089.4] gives -19.7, 0.18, 13.3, 13.4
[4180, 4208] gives -20.3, -0.06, 13.5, 13.4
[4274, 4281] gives -21.5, -0.02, 14.3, 14.3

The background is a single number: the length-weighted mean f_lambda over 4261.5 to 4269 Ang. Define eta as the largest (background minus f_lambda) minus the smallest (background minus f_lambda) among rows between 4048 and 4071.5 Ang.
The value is 1.9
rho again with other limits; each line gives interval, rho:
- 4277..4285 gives 4283.59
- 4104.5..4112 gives 4104.95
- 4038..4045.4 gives 4043.04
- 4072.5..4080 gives 4076.70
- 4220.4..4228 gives 4222.88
